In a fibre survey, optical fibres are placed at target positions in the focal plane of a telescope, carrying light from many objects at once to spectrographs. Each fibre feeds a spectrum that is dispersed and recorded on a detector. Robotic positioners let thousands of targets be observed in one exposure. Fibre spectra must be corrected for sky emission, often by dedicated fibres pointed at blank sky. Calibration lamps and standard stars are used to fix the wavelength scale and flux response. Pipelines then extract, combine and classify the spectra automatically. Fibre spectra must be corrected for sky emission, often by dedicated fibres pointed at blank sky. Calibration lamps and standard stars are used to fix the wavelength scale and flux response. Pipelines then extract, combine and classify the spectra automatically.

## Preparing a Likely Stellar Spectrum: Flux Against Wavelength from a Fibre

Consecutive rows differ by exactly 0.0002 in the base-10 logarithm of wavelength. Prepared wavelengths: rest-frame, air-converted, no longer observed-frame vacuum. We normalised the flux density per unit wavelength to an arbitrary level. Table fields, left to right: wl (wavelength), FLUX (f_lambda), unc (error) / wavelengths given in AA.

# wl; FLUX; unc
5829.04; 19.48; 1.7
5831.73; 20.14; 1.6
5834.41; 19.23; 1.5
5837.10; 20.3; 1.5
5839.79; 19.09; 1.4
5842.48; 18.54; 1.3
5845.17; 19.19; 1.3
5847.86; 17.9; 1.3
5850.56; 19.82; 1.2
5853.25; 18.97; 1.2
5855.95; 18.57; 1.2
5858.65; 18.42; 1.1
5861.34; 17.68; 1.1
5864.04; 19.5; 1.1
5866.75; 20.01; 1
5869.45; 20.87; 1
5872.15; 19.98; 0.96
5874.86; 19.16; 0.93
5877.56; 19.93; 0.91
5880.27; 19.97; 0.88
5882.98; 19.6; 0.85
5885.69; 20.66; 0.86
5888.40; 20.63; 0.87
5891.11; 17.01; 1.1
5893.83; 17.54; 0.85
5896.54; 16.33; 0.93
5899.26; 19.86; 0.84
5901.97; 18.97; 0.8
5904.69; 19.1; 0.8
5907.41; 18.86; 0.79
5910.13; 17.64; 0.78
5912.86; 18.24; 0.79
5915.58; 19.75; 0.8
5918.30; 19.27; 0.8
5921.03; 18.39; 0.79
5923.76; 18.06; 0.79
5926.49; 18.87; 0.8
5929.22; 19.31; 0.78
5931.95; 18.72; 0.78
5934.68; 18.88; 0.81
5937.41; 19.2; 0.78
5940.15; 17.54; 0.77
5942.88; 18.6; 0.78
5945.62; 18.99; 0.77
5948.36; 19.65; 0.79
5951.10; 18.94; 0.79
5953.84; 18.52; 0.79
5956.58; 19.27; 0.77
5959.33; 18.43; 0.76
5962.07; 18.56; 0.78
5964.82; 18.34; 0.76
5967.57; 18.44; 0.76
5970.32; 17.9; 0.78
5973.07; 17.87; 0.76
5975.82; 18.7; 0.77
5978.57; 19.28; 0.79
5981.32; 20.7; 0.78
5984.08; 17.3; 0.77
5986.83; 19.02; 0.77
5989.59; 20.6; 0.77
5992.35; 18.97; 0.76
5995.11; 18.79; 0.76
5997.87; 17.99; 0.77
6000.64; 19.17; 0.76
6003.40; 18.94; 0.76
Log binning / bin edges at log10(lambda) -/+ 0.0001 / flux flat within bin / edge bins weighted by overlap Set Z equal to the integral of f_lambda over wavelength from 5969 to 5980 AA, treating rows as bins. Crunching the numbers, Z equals 203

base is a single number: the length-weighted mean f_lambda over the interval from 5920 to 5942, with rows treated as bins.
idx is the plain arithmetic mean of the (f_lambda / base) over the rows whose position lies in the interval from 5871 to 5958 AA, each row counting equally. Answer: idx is 1.02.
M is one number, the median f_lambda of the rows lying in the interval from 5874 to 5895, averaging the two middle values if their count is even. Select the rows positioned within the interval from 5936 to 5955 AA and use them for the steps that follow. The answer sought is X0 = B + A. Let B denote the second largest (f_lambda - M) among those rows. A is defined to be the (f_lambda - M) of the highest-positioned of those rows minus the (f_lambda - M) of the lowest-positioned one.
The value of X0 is -1.2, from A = -0.7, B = -0.6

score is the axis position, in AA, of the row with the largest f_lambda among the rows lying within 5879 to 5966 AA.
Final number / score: 5885.69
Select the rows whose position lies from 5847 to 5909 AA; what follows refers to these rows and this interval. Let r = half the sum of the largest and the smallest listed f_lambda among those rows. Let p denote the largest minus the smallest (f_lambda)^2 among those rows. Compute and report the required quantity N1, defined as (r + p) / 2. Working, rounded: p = 169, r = 18.6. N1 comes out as 94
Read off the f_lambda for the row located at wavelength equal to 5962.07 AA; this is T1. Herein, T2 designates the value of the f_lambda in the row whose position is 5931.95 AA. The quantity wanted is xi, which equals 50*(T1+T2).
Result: 1864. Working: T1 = 18.56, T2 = 18.72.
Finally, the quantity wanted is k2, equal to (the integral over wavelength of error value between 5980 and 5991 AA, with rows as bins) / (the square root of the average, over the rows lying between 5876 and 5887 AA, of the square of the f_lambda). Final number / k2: 0.424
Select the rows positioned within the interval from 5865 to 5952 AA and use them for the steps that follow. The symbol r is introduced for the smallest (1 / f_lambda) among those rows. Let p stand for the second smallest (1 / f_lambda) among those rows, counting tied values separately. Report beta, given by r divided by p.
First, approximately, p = 0.0484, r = 0.0479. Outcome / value 0.99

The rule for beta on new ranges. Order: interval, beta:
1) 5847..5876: 0.96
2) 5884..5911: 1.00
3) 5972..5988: 0.93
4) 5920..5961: 0.98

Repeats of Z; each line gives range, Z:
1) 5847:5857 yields 189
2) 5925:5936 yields 208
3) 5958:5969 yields 203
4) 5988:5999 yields 210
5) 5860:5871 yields 215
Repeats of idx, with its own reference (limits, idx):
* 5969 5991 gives 1.02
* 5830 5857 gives 1.03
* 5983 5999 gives 1.01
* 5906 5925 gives 1.00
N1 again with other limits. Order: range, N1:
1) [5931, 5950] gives 49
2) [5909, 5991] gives 74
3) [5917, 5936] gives 33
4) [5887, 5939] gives 89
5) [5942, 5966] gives 34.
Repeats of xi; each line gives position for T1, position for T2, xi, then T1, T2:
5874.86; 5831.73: 1965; 19.16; 20.14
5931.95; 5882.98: 1916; 18.72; 19.6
